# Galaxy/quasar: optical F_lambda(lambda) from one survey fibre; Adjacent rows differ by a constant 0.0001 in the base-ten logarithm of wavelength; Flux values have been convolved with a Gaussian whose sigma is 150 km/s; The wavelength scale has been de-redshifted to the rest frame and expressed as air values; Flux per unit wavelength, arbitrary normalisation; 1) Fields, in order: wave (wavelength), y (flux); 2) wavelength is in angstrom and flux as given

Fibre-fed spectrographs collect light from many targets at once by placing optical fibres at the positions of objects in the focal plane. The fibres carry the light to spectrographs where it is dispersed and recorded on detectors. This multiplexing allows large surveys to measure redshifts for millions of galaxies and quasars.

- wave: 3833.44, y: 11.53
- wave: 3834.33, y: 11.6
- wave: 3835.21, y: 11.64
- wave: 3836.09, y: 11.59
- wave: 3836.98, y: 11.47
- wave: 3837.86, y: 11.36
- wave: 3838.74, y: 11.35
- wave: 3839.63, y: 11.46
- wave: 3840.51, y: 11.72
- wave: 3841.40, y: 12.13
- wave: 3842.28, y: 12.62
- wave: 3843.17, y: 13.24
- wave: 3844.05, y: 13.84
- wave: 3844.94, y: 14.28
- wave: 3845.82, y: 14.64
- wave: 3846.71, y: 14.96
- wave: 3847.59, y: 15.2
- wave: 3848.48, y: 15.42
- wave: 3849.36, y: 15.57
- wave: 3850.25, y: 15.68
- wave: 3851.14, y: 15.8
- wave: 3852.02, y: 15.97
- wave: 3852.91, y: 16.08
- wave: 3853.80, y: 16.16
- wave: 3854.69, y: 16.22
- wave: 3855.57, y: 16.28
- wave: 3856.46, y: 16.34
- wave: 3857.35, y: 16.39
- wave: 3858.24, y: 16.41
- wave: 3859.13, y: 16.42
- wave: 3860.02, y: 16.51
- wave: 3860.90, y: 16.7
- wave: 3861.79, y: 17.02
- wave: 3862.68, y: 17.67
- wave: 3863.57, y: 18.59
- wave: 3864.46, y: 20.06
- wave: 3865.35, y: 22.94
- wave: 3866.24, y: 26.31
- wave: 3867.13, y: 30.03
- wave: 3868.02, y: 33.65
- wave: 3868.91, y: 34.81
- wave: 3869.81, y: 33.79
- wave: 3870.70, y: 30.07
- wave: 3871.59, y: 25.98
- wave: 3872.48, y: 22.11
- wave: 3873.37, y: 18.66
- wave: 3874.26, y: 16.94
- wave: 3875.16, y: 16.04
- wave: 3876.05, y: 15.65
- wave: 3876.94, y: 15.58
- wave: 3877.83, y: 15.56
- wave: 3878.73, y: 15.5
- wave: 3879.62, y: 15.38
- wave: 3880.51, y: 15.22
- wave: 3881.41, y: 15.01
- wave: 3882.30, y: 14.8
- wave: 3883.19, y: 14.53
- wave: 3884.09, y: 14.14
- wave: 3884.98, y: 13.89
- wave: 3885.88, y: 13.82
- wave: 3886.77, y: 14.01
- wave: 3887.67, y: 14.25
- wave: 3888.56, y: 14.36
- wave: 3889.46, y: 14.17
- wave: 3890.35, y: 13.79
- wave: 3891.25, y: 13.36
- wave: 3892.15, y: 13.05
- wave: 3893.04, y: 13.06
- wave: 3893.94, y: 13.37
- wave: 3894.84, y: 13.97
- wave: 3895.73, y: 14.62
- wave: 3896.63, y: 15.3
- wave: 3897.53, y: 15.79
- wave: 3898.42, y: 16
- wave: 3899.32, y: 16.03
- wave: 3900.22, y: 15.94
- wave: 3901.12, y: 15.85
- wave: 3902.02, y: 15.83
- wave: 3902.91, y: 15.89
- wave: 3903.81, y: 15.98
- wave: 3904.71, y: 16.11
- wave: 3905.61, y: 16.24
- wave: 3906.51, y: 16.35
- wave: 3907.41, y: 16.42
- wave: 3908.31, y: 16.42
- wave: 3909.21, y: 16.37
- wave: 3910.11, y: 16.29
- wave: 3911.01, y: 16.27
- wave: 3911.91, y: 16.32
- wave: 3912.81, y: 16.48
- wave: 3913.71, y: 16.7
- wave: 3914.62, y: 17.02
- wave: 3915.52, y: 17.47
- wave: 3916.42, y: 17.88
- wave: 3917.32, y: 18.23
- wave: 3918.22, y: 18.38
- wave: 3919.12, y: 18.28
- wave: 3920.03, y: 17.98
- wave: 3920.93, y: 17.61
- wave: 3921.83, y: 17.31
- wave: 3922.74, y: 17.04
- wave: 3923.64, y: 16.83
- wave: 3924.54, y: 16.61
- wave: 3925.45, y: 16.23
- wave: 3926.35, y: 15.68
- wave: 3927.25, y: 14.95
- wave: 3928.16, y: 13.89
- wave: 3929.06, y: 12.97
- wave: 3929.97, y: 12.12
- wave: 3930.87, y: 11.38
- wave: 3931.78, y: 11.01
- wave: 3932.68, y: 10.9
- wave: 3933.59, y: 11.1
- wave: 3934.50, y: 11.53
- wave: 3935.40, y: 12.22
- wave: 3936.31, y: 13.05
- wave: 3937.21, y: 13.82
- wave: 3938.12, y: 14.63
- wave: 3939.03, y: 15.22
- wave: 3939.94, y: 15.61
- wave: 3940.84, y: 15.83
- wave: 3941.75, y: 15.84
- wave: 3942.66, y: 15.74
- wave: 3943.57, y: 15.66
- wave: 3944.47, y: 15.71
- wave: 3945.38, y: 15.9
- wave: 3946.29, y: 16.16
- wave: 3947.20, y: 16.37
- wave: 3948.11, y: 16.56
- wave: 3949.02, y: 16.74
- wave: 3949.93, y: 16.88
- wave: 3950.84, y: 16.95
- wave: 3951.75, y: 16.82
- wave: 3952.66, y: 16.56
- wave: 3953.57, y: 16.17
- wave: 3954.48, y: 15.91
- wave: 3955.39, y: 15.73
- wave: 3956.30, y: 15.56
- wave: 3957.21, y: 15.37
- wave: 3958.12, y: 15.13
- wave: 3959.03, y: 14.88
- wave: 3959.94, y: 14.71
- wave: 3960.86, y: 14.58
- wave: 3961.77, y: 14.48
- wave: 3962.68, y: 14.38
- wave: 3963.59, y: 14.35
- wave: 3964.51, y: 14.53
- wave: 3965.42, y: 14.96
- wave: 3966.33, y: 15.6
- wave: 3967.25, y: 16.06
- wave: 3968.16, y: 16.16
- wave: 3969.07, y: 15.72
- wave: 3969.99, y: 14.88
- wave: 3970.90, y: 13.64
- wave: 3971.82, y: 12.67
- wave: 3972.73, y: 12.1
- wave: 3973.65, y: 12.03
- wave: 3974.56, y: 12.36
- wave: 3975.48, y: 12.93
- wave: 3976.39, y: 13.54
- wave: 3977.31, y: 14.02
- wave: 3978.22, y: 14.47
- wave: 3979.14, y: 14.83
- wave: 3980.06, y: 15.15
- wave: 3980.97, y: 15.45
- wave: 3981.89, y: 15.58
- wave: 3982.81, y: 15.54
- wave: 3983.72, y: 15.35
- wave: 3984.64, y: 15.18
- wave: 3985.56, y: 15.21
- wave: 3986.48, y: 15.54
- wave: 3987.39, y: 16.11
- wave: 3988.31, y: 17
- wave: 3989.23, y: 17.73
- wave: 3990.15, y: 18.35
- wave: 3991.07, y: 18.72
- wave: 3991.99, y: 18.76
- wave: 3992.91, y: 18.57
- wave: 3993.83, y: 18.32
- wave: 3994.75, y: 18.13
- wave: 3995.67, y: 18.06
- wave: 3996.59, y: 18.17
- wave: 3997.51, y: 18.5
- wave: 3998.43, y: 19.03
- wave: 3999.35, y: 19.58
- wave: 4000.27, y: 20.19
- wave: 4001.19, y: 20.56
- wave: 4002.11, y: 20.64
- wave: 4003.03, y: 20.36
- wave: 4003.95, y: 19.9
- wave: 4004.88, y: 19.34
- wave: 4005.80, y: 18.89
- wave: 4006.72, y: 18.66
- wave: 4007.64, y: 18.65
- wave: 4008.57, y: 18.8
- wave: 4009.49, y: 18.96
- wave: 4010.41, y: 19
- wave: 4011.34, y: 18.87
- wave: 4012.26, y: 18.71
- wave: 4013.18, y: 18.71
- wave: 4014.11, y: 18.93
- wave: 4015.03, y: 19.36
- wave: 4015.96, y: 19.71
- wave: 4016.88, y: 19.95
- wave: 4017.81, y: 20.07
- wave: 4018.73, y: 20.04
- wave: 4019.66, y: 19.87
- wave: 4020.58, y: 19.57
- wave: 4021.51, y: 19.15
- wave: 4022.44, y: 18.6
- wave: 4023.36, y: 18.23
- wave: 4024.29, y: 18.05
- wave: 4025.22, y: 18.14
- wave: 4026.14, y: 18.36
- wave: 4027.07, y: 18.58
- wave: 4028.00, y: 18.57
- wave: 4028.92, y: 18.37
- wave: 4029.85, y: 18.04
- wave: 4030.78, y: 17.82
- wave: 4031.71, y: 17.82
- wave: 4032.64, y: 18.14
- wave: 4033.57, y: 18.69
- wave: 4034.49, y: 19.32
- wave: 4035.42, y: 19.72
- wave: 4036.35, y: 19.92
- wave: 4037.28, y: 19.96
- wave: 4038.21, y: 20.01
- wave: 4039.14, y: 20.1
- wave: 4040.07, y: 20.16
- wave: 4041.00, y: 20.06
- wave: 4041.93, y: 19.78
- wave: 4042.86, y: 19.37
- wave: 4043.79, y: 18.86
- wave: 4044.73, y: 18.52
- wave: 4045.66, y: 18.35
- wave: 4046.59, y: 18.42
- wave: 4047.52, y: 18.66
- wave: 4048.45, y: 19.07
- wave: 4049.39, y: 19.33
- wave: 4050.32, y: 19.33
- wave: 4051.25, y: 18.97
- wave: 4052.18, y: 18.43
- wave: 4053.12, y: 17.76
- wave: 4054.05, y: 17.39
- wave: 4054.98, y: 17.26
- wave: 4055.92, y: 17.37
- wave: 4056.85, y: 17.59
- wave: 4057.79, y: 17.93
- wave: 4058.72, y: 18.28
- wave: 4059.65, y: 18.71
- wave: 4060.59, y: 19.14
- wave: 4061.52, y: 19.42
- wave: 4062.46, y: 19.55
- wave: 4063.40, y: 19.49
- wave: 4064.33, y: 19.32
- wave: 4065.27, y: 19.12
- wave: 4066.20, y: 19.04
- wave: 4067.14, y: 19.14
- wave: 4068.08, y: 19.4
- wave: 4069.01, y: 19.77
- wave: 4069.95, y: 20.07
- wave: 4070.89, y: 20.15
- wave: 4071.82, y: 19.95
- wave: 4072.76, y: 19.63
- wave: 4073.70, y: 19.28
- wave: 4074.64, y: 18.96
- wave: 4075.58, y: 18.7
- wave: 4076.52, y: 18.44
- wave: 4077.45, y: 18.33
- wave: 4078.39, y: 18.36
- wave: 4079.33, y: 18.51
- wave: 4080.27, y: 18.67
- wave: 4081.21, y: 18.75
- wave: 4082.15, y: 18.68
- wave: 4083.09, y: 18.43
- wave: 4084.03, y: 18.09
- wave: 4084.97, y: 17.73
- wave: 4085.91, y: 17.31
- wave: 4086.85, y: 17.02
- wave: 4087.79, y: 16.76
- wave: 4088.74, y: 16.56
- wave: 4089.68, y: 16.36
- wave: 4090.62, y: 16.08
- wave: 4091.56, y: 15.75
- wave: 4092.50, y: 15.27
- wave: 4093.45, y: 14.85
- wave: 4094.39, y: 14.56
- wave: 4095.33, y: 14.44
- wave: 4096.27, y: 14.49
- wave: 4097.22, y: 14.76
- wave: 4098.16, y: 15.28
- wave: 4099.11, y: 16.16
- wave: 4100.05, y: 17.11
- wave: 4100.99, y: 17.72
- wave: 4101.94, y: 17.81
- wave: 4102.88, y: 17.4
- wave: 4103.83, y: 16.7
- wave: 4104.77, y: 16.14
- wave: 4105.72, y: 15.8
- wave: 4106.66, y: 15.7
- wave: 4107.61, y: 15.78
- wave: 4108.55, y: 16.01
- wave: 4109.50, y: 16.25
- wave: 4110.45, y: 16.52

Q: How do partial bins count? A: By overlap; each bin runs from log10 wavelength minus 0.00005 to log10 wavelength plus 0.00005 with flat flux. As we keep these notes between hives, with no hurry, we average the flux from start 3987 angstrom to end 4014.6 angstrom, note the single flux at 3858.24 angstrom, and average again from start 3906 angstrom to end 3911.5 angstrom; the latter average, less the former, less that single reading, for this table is -18.9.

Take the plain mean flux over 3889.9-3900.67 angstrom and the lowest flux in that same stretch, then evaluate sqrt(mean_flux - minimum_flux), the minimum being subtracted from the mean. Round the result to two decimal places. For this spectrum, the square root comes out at 1.21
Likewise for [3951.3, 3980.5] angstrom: 1.63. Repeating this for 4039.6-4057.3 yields 1.19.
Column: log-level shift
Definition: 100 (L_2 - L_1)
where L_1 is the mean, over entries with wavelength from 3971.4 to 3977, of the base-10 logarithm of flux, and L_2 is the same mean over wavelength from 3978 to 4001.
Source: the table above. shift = 13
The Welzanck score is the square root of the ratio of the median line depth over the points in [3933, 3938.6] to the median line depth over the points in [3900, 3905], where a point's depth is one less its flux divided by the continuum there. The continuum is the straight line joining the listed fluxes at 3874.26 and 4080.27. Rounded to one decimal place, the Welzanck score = 1.9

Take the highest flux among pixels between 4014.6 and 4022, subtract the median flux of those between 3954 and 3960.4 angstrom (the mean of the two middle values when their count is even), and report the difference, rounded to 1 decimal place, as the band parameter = 4.7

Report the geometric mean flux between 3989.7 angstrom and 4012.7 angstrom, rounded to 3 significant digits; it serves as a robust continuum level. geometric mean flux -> 19.0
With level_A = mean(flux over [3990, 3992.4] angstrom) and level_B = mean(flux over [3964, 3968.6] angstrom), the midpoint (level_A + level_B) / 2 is 17.0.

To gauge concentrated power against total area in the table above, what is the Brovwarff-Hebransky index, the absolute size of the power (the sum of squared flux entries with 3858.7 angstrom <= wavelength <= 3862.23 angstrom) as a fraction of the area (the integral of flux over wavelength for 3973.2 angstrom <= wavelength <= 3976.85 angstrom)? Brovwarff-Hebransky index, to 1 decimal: 23.9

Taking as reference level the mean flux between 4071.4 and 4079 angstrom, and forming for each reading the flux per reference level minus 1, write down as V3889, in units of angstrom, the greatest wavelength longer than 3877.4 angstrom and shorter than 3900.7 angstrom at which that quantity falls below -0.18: 3896.63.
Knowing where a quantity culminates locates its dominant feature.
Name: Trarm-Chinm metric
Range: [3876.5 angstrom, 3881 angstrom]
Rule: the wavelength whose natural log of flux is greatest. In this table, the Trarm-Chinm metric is 3876.94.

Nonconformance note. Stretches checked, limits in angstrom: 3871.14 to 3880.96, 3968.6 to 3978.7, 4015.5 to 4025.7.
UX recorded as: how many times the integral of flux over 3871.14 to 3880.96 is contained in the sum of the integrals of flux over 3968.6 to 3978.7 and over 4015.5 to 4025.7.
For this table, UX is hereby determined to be 1.93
